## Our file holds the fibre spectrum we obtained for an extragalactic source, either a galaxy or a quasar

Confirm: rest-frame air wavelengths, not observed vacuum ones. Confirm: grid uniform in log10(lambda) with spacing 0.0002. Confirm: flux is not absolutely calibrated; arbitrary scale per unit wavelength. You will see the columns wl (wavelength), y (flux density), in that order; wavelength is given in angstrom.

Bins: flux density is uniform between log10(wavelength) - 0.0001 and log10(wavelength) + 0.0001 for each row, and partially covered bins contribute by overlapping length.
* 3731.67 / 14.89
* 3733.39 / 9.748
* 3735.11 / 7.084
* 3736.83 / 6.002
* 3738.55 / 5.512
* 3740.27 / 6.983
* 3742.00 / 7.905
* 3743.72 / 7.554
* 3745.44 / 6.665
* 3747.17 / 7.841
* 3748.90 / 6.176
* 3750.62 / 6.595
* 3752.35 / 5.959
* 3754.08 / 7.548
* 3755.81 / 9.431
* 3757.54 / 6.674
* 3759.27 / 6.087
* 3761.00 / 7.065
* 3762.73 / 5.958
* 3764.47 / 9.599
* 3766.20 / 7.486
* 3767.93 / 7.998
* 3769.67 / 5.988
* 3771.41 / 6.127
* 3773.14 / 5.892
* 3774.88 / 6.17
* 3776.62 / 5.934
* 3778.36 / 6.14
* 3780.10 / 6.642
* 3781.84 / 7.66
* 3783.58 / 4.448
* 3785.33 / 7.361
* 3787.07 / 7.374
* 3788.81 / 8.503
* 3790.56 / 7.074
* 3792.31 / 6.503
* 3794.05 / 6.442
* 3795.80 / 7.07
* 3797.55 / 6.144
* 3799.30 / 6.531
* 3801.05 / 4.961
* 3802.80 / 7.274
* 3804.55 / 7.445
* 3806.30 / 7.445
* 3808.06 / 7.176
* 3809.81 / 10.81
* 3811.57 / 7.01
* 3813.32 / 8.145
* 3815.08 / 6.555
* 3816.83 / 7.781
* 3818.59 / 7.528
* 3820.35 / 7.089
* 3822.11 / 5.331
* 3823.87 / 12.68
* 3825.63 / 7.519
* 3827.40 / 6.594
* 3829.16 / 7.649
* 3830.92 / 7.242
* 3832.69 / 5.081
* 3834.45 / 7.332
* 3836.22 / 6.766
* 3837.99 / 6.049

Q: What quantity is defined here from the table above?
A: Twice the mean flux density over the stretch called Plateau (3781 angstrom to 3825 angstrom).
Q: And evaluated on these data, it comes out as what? 14.6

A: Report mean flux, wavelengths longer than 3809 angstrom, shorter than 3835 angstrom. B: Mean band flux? 7.62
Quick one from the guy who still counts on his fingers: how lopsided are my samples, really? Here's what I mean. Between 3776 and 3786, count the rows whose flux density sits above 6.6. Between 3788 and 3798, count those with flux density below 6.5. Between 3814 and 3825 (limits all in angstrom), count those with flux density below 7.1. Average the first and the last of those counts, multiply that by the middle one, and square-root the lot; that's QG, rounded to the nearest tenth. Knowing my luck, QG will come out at 2.4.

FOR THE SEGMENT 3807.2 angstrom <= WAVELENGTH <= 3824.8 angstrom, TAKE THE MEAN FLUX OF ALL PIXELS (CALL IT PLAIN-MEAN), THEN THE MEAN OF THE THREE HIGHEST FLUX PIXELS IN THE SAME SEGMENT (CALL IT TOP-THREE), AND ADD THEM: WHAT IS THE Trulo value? 18.6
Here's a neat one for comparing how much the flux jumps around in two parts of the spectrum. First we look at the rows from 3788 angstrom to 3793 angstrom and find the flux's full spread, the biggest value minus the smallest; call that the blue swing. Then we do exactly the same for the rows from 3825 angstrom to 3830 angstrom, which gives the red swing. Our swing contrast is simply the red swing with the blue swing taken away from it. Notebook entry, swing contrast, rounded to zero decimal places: -1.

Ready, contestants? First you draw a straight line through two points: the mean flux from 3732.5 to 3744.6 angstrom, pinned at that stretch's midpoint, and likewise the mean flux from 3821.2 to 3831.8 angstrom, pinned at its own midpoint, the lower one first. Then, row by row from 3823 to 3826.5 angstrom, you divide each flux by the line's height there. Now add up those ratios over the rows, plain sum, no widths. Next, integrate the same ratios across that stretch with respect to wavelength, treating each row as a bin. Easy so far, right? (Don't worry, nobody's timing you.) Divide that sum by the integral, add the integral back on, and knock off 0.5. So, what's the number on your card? 4.6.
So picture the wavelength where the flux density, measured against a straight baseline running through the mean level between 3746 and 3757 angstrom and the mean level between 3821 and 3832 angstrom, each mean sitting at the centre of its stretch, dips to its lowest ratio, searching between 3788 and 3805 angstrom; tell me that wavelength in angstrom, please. 3801.05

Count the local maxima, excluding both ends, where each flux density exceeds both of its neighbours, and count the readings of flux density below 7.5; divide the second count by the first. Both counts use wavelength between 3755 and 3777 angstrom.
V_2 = 2.0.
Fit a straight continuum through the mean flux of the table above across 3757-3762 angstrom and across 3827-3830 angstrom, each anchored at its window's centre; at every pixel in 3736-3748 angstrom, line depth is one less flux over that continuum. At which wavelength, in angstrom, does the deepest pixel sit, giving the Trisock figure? 3738.55 angstrom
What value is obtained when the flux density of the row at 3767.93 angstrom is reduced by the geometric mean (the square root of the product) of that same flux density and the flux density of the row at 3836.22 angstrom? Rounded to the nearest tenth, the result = 0.6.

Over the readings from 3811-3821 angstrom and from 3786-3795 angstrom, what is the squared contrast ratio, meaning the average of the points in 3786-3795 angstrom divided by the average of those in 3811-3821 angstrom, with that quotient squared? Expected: 0.95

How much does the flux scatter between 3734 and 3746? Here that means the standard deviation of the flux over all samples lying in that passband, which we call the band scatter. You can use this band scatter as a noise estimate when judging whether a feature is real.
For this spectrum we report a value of 0.8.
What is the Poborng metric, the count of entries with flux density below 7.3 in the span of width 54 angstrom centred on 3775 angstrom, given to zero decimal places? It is 22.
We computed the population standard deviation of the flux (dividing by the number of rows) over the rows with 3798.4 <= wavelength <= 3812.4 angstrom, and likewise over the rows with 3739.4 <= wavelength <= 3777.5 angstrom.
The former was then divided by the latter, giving 1.4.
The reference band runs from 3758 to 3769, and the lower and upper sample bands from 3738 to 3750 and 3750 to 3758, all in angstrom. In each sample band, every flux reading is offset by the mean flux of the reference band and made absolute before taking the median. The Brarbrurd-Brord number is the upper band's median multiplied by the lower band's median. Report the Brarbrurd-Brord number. 0.42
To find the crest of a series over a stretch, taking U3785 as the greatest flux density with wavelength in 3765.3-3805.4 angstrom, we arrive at 8.503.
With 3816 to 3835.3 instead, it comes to 12.68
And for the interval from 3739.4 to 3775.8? 9.599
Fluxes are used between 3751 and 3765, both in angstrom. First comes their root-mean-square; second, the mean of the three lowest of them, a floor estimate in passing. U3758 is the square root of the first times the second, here 6.67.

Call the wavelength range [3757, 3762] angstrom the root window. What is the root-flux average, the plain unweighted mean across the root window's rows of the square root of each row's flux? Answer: 2.57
